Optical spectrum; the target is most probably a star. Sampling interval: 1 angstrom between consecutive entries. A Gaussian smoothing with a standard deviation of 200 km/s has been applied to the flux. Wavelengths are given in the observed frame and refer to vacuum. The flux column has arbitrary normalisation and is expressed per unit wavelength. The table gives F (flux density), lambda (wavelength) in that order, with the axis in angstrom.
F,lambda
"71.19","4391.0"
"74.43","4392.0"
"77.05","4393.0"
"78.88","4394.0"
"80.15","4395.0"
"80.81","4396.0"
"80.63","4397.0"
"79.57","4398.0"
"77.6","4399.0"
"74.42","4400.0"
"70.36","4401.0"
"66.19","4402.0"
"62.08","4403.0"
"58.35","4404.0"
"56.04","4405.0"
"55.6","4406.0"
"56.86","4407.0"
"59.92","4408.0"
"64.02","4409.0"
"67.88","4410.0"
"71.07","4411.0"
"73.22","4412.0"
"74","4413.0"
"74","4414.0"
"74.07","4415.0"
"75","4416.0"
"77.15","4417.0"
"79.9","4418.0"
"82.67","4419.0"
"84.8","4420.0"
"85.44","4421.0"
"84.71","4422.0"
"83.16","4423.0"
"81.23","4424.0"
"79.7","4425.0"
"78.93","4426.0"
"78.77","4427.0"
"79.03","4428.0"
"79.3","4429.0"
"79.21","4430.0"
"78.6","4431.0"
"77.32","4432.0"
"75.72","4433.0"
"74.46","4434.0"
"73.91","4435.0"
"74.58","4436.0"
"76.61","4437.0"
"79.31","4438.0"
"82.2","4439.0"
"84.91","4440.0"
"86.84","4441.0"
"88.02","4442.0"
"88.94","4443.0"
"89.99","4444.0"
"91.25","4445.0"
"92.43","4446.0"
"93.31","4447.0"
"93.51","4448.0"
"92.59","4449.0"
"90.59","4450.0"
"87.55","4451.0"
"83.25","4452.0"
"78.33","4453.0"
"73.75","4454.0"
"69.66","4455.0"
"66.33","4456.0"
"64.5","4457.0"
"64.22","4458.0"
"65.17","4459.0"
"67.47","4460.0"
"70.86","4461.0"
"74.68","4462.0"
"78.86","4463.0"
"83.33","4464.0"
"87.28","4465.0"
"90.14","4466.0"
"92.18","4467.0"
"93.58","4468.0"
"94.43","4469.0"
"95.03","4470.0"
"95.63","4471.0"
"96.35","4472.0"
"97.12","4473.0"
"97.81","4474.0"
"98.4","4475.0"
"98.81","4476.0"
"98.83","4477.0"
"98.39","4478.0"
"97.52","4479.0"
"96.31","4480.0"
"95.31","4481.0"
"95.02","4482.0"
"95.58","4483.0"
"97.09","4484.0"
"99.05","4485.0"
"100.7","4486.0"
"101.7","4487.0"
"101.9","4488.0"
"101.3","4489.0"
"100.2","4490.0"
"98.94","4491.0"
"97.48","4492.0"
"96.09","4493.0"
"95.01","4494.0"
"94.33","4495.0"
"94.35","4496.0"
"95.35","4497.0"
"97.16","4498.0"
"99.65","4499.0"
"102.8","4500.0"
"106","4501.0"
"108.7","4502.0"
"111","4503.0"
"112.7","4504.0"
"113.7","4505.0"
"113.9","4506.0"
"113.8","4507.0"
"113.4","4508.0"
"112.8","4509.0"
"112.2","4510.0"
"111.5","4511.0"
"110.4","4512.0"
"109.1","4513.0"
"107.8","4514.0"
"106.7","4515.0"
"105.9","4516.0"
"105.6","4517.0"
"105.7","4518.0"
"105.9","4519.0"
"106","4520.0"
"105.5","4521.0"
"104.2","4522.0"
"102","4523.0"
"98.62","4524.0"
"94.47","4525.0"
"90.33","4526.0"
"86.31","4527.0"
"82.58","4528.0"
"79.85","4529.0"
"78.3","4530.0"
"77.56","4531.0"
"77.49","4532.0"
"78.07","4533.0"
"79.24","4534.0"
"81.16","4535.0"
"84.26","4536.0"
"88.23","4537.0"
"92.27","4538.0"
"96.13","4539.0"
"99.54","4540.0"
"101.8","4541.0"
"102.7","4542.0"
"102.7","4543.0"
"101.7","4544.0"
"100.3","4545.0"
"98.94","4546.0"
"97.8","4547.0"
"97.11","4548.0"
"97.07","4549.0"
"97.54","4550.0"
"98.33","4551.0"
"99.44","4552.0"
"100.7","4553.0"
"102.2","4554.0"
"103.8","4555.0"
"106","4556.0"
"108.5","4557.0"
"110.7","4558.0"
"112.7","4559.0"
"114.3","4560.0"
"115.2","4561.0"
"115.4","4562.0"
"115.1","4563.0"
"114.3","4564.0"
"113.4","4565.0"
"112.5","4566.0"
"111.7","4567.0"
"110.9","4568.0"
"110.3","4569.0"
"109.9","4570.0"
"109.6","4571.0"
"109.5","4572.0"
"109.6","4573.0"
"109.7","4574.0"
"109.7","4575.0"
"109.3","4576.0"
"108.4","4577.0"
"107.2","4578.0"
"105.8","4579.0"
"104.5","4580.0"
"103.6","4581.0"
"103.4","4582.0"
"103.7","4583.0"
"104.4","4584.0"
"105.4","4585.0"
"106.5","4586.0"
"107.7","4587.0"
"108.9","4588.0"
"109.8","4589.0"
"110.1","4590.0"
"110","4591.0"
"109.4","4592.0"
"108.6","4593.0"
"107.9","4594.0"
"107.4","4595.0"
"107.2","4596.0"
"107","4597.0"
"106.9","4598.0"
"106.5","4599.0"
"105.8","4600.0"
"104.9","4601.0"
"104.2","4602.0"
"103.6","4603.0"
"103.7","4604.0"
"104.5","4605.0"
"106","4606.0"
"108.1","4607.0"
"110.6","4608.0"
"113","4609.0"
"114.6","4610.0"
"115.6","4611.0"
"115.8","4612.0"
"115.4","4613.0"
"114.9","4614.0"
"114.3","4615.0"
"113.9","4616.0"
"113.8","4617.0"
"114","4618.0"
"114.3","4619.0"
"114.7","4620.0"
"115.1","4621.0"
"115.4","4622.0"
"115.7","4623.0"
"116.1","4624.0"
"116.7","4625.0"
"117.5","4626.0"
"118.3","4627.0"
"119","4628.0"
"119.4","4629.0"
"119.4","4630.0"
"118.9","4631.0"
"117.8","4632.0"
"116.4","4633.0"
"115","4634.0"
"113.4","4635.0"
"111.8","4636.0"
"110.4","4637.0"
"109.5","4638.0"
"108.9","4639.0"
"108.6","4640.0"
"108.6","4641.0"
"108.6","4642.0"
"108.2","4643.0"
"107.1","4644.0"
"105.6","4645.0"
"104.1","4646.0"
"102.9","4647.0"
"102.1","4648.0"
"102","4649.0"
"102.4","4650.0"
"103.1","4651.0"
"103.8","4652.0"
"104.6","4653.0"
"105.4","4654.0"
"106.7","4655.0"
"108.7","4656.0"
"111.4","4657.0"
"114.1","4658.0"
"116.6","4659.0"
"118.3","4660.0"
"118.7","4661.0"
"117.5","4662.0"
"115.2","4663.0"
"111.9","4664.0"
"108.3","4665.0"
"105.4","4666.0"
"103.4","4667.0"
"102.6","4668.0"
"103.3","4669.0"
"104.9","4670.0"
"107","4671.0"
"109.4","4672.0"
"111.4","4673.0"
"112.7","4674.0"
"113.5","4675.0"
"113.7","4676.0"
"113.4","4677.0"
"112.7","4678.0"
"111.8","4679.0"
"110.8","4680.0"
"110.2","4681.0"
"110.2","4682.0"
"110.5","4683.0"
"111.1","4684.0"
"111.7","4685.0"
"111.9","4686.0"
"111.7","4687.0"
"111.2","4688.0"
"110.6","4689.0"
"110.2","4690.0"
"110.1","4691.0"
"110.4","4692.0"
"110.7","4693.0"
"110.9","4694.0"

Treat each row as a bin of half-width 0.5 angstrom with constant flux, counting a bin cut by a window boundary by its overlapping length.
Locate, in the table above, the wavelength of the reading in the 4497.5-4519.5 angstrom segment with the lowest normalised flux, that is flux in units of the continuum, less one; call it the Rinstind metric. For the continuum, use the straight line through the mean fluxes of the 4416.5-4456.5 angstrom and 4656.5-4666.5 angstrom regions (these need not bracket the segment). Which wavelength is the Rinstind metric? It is 4498.0 angstrom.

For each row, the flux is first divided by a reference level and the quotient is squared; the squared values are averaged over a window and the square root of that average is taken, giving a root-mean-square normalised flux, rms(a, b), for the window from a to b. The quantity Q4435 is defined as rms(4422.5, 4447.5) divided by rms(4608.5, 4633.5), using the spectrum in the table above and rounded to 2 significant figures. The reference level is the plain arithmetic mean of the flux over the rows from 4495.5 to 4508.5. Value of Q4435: 0.71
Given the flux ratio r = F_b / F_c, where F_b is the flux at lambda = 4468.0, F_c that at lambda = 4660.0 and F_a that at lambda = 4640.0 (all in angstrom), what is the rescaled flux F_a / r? 137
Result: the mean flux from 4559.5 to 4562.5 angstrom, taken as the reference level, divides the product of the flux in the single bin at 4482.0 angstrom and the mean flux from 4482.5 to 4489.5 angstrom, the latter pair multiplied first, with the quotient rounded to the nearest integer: 82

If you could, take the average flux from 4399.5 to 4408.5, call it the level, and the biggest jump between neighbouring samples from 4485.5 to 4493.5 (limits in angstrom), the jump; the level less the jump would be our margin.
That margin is 61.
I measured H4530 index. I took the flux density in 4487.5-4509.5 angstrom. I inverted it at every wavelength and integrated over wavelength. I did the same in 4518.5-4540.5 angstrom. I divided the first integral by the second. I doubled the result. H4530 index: 1.73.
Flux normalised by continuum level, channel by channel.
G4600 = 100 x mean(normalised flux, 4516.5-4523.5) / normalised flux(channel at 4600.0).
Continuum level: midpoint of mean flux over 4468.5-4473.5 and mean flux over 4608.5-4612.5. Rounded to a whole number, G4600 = 99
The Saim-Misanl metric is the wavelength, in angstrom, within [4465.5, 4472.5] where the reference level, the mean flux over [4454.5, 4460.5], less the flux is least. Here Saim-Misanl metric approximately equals 4472.0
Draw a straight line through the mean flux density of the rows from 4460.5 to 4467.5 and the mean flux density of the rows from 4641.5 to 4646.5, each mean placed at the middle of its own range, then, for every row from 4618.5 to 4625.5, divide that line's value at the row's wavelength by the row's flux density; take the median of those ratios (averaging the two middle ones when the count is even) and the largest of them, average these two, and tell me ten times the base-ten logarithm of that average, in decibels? -0.45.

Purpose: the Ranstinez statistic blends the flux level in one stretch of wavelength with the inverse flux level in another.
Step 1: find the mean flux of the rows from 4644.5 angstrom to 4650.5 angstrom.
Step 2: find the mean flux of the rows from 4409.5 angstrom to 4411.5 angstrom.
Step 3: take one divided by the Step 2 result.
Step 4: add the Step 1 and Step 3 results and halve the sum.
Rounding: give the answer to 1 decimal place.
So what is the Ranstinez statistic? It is 51.6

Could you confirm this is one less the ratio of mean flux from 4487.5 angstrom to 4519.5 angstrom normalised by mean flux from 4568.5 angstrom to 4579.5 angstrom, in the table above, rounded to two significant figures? 0.036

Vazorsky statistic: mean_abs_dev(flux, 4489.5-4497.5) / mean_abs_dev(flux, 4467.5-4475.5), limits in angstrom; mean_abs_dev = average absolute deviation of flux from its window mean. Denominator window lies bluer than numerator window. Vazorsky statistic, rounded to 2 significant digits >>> 1.3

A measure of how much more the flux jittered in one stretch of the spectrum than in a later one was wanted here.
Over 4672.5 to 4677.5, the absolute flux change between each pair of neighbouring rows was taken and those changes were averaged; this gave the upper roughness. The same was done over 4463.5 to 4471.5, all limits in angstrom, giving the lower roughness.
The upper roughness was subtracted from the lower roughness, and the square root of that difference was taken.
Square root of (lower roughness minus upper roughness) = 1.05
